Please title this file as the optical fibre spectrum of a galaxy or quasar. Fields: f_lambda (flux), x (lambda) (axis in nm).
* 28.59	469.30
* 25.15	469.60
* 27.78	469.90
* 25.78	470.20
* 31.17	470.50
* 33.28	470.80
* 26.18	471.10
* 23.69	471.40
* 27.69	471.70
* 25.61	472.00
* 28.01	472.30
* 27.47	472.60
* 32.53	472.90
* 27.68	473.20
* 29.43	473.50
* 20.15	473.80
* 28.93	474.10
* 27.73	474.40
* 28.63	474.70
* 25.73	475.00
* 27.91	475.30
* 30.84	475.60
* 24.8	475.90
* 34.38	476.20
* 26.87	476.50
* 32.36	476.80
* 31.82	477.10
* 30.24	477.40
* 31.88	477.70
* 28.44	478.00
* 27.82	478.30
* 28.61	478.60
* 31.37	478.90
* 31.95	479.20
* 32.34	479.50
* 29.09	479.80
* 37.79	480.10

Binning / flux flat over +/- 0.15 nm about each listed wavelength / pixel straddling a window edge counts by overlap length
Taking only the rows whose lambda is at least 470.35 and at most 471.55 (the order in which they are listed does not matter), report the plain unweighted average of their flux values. 28.6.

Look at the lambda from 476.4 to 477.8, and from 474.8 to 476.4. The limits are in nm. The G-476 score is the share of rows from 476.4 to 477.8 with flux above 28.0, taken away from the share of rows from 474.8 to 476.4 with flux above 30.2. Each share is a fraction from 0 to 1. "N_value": -0.4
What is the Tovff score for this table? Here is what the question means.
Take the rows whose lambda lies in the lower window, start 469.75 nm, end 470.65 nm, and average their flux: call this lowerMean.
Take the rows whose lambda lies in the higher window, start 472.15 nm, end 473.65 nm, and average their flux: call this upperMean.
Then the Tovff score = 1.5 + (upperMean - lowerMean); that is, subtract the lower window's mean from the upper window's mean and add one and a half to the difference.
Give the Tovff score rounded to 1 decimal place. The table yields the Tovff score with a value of 2.3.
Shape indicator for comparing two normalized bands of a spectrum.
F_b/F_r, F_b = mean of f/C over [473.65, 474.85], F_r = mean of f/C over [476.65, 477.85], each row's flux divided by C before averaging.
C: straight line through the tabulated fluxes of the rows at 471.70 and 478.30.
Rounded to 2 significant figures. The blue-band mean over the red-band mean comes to 0.84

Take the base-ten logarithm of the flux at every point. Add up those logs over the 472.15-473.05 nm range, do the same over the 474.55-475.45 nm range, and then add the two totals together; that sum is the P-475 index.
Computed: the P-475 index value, 8.71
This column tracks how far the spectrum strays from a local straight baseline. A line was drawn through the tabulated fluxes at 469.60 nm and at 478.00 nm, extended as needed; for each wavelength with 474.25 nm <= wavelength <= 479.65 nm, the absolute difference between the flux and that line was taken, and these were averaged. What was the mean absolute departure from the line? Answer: 2.3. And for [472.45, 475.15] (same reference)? 2.6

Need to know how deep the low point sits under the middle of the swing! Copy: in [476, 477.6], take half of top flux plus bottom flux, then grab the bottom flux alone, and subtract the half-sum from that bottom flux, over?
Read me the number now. -4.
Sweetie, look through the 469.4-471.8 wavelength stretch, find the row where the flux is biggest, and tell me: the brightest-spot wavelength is 470.80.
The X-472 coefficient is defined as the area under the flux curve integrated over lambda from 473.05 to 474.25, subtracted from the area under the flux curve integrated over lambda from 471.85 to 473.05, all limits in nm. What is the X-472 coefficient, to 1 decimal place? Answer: 2.2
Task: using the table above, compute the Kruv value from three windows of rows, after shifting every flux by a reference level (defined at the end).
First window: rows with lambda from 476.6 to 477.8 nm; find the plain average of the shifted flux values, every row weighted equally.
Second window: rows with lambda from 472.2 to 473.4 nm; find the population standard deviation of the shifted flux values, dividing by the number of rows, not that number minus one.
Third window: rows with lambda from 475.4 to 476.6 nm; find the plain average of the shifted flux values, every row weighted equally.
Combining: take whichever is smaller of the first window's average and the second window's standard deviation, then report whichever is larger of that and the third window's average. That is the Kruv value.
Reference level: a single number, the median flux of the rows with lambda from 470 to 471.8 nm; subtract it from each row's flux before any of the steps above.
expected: 2.3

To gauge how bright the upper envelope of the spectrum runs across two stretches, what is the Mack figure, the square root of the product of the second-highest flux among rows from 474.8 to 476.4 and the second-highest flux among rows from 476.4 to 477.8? 31.4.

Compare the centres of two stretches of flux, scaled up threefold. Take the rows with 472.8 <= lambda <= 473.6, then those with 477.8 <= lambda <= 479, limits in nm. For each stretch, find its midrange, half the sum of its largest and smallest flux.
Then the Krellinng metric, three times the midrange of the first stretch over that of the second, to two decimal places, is 3.05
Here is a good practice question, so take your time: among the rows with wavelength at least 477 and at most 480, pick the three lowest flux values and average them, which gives 28.3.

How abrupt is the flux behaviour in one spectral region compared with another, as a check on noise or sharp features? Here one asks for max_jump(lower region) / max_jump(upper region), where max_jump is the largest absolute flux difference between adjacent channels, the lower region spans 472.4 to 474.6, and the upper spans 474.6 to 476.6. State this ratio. 0.97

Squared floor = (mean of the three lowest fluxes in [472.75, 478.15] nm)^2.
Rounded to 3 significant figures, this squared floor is 555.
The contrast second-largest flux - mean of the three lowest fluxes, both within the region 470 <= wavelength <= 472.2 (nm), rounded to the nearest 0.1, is 6.1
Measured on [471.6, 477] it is 9.0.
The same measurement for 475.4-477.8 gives 5.1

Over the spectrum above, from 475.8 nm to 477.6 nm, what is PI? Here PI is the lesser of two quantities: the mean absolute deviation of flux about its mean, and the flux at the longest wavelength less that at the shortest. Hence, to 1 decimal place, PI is 2.8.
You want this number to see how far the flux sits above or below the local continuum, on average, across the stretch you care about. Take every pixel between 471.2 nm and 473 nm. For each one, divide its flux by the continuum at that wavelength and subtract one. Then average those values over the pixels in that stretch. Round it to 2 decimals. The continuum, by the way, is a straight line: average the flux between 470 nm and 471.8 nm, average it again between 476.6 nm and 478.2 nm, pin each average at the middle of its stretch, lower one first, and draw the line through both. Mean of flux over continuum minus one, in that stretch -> -0.04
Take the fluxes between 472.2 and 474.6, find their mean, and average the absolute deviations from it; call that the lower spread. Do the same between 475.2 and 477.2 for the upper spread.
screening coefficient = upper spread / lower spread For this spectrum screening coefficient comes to 1.4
